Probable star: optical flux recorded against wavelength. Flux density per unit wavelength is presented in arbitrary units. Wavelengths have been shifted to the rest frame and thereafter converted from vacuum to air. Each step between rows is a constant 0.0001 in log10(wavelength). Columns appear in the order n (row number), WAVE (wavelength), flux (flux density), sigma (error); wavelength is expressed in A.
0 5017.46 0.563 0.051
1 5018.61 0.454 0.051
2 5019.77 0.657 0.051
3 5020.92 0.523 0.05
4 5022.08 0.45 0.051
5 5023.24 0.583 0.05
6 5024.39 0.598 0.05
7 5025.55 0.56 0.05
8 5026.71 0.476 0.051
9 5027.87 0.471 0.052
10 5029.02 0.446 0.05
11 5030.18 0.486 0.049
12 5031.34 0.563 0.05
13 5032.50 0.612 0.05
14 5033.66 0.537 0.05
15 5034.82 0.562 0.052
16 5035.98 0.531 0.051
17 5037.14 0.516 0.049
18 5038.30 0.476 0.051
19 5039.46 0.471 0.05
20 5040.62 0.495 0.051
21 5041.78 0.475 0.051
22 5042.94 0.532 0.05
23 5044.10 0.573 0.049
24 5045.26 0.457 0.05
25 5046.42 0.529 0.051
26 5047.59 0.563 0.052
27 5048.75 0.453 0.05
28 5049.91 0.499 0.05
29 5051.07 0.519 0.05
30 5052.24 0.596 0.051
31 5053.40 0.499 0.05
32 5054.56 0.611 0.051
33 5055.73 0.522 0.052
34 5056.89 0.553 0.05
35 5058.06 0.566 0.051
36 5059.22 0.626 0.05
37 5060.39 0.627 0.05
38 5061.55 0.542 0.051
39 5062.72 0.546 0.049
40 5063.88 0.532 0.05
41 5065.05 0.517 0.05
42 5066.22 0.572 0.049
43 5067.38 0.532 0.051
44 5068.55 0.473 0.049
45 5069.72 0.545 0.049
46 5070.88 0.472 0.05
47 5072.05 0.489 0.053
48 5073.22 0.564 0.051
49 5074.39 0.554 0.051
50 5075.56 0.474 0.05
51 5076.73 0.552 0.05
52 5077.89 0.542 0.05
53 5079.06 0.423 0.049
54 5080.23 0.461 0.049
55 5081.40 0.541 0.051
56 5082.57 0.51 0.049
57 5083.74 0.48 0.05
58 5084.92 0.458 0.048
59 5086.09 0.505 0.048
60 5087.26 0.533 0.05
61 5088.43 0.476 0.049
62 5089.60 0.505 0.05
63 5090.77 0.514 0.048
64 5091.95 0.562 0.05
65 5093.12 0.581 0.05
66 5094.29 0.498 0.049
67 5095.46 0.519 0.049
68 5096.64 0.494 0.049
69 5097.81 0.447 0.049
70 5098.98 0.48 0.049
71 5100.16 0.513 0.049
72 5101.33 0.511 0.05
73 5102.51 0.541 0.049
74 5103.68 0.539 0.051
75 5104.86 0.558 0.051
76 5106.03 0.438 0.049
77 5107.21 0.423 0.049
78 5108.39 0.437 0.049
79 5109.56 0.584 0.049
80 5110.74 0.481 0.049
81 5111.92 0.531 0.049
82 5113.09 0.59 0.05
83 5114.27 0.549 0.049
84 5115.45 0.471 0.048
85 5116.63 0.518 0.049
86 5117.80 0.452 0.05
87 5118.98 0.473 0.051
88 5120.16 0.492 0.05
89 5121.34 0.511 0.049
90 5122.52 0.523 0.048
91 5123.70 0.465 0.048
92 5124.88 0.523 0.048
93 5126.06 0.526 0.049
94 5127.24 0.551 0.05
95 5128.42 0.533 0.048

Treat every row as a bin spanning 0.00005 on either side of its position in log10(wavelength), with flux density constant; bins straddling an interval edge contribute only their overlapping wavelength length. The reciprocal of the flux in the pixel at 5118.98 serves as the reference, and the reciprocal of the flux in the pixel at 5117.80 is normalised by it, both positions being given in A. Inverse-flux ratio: 1.05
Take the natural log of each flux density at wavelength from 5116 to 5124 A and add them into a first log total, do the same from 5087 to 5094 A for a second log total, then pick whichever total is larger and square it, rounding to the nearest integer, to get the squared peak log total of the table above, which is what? 15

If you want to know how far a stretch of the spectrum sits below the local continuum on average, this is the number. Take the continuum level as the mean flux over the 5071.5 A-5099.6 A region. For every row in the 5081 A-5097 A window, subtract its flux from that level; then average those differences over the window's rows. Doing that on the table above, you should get -0.006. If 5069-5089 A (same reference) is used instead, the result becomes 0.002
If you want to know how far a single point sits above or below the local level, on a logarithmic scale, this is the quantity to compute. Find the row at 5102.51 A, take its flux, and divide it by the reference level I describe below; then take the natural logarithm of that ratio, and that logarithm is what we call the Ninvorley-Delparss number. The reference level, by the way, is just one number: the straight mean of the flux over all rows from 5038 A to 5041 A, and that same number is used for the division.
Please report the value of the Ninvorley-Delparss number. 0.12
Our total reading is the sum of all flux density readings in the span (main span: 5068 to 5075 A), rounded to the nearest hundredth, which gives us 3.10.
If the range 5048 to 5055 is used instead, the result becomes 3.18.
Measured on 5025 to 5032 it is 3.00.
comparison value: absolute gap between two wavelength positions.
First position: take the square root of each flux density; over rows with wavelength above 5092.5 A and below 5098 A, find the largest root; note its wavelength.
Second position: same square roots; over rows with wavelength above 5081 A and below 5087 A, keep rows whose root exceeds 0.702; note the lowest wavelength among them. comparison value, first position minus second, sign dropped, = 11.7 A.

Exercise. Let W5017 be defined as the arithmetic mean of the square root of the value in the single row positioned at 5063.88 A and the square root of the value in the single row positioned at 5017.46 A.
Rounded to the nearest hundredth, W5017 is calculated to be 0.74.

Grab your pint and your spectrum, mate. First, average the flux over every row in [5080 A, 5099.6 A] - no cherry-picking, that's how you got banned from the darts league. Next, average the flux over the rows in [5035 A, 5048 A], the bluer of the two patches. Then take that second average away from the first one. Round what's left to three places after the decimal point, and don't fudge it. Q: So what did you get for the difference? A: -0.007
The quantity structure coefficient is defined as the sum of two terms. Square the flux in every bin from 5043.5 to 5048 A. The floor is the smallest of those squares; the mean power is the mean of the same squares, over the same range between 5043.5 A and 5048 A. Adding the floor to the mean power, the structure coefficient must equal 0.49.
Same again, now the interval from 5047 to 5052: 0.47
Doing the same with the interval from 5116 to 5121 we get 0.44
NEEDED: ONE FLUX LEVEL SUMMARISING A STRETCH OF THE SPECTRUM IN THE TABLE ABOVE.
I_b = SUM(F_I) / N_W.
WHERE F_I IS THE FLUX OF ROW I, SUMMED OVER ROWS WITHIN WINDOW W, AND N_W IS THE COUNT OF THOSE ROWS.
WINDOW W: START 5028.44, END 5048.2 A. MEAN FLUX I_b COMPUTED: 0.519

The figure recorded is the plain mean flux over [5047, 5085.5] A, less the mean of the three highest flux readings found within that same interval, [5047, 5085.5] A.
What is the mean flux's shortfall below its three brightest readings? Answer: -0.094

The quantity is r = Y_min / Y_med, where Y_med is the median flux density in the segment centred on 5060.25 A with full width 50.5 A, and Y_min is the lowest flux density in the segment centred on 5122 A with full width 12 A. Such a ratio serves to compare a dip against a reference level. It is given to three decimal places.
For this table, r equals 0.854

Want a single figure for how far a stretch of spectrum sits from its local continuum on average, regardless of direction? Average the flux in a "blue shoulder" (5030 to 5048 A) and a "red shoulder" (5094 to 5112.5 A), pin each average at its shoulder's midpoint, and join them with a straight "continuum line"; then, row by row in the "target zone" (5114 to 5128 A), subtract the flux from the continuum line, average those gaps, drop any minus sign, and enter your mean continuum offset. 0.011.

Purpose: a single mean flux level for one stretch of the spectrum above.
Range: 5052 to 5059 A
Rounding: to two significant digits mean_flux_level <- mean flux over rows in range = 0.56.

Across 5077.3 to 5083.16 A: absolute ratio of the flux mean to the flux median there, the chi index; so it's 0.97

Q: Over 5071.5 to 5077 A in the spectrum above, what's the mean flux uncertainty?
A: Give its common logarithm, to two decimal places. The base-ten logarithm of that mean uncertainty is -1.29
